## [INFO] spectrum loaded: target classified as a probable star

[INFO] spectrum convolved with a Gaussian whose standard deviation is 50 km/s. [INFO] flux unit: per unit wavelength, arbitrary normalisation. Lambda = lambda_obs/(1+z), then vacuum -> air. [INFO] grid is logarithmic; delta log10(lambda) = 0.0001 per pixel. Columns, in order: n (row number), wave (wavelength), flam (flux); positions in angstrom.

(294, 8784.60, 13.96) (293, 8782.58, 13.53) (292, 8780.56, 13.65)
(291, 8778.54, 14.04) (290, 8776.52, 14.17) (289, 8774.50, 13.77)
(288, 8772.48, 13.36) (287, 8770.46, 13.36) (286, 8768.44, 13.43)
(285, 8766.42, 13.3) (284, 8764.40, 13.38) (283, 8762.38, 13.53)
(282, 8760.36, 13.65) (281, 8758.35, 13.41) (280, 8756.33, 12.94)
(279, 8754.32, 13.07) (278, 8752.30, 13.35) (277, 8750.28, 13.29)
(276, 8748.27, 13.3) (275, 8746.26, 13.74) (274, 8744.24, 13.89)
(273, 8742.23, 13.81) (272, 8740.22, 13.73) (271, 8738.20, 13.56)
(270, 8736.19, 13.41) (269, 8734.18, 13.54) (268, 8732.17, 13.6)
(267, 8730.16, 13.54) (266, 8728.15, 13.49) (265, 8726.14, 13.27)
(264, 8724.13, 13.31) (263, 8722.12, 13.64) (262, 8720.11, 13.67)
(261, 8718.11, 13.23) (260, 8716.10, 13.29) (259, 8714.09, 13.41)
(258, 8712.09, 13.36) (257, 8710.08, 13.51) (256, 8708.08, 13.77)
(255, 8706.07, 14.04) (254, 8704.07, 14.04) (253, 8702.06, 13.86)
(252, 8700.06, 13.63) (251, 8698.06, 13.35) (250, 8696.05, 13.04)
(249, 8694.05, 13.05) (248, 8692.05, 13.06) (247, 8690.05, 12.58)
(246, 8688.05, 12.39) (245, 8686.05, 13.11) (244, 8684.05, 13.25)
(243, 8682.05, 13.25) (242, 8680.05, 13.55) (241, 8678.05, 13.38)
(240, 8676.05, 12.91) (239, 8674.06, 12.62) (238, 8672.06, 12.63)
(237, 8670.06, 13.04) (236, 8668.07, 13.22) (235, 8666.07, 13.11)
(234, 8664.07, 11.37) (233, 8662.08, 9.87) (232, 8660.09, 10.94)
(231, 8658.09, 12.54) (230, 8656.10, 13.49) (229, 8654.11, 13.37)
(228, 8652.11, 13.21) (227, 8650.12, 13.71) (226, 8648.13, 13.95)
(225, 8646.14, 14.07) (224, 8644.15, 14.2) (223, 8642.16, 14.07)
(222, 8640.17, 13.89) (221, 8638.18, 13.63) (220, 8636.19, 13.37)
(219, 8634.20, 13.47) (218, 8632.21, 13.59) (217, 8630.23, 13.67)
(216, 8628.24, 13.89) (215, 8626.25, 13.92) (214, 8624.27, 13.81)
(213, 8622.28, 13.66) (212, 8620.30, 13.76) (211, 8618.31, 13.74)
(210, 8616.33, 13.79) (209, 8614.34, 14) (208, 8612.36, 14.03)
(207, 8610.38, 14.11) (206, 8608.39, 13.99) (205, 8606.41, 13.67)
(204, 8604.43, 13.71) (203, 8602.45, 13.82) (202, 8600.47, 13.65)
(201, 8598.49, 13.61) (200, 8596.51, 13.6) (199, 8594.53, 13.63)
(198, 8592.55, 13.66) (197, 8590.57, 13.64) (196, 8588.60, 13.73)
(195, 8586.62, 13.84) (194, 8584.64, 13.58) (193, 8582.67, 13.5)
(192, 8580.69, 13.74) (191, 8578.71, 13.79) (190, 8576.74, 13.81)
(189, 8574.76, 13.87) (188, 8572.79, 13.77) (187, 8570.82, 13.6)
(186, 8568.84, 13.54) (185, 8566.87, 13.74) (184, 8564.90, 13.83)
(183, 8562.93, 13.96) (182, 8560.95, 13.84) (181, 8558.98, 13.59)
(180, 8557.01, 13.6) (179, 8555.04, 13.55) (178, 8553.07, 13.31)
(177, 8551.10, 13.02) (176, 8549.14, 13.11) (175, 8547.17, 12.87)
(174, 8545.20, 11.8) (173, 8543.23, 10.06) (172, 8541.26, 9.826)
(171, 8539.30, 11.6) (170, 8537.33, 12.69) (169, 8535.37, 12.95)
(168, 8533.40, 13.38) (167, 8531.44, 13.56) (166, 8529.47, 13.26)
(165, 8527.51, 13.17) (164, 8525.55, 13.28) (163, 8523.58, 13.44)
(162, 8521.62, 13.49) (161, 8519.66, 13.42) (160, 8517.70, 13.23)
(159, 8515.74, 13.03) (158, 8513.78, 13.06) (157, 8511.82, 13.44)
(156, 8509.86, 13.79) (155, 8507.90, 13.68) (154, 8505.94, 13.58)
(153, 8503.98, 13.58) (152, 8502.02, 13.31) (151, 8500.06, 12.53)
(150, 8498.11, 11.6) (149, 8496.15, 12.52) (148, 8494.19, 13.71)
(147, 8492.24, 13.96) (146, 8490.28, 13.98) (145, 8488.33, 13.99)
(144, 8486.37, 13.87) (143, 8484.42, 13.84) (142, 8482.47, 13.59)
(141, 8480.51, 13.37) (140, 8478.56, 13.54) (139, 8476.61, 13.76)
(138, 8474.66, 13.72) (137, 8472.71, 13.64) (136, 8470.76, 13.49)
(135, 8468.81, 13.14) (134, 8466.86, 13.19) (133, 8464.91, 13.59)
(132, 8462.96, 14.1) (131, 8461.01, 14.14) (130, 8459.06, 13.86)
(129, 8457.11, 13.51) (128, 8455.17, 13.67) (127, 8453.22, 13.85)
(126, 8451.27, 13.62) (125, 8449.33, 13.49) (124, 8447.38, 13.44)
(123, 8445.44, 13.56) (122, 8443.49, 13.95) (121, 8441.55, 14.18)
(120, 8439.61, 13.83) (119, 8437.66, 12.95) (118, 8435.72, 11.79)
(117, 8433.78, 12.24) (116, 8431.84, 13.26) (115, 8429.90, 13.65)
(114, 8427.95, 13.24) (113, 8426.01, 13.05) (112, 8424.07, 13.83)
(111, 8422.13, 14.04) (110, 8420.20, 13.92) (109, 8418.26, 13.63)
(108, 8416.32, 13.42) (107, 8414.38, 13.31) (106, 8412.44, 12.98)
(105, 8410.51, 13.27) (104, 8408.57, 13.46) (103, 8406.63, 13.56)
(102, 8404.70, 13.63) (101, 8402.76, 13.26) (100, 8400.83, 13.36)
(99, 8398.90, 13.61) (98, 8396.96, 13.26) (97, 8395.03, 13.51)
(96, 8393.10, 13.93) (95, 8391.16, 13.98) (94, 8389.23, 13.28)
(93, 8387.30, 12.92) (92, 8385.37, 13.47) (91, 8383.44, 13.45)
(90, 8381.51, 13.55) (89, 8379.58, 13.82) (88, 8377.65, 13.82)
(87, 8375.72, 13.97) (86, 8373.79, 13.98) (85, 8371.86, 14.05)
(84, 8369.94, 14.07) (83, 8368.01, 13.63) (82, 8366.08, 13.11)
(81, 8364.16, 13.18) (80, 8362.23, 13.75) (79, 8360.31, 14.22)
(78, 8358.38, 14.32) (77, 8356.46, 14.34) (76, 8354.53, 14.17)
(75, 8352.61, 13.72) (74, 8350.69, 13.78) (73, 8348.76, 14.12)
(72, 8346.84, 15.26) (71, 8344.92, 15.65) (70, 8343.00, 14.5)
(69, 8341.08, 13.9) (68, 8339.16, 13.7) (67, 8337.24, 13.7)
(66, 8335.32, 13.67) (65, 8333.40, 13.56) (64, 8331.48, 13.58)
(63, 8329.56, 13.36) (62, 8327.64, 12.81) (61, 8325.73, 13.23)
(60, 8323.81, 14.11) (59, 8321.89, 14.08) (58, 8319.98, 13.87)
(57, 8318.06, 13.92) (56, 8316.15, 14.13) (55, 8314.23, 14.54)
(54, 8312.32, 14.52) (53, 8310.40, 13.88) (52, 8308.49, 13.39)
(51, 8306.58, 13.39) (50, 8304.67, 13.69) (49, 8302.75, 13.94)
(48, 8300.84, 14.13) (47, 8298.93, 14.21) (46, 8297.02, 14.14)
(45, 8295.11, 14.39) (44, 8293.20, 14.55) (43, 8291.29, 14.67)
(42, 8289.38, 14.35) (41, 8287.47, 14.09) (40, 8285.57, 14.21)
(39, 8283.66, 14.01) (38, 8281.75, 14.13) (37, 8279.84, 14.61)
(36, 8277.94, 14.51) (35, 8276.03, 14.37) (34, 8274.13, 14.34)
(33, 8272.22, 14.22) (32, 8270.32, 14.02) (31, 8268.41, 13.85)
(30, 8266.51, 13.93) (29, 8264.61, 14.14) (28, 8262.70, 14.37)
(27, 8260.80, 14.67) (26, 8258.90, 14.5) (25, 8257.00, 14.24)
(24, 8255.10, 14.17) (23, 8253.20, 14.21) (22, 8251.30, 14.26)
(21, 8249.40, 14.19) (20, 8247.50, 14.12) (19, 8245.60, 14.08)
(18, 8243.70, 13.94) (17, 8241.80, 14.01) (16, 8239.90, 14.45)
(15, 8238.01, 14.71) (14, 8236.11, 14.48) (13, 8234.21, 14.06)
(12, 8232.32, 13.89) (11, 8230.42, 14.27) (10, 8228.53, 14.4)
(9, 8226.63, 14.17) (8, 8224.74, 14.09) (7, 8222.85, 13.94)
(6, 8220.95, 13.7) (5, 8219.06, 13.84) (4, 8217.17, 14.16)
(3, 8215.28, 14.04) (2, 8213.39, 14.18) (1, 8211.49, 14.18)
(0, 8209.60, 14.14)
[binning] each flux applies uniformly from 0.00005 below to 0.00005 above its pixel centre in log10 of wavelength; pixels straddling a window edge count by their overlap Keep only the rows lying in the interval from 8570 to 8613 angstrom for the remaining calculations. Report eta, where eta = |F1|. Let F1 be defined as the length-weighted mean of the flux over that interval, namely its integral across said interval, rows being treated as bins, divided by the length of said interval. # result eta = 13.7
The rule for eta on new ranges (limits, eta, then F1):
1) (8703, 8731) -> 13.5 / 13.5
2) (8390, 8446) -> 13.4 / 13.4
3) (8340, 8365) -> 14.2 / 14.2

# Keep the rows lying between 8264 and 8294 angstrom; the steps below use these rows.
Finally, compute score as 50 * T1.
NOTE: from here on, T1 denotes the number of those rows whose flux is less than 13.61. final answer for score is 0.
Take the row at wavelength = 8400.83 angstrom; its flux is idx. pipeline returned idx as 13.36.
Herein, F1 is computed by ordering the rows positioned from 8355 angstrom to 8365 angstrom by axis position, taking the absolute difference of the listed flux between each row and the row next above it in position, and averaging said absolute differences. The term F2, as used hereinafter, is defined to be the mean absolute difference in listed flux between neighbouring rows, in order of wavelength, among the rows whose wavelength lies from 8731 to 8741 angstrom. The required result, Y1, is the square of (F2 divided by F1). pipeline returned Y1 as 0.19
